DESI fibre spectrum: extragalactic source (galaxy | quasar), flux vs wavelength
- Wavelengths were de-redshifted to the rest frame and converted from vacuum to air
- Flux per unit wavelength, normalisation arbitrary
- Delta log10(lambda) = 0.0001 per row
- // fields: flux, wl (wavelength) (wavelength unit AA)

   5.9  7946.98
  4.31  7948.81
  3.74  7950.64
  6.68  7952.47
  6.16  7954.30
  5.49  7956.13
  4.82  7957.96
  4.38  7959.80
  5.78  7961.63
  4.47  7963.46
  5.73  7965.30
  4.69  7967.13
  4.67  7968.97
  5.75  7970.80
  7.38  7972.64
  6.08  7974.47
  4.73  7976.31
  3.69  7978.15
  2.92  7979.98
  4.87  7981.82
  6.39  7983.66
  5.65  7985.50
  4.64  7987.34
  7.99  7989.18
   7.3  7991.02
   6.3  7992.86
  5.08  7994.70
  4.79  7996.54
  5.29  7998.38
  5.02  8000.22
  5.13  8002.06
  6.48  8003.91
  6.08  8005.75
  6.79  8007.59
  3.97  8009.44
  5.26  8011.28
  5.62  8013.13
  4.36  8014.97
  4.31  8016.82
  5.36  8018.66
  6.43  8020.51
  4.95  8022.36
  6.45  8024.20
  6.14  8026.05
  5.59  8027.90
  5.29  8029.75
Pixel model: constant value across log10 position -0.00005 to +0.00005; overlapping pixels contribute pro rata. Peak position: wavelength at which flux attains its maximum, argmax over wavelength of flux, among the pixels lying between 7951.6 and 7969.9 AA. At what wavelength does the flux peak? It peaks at 7952.47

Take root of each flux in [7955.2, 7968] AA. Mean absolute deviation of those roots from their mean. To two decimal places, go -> 0.12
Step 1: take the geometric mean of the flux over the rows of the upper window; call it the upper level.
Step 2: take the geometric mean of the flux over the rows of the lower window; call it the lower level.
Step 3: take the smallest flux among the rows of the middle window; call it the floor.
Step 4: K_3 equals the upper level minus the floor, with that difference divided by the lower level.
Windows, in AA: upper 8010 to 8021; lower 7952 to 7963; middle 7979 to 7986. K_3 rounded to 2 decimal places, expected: 0.41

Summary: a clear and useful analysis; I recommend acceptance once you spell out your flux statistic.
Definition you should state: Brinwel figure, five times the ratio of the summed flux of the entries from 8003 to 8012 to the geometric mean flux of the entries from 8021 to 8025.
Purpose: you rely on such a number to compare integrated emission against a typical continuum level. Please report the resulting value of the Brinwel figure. 25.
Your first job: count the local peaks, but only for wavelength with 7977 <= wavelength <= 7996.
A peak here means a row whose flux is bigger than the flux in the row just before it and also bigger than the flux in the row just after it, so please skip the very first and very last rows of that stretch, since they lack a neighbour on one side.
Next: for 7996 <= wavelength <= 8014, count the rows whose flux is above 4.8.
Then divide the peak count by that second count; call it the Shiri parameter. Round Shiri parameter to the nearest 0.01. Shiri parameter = 0.25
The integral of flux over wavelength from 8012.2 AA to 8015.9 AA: 18.4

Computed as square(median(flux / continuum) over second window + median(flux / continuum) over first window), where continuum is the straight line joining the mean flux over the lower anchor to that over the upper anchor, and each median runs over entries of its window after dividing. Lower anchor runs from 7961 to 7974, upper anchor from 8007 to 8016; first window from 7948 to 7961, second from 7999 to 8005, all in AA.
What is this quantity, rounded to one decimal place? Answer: 3.4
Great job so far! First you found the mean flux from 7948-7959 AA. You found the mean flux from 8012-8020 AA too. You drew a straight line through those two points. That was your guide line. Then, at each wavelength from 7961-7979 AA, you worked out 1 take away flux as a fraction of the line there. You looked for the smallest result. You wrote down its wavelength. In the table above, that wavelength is 7972.64 AA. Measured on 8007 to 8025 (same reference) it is 8007.59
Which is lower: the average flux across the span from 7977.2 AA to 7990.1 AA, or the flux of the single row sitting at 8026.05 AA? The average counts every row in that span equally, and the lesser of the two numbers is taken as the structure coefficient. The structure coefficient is 5.2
